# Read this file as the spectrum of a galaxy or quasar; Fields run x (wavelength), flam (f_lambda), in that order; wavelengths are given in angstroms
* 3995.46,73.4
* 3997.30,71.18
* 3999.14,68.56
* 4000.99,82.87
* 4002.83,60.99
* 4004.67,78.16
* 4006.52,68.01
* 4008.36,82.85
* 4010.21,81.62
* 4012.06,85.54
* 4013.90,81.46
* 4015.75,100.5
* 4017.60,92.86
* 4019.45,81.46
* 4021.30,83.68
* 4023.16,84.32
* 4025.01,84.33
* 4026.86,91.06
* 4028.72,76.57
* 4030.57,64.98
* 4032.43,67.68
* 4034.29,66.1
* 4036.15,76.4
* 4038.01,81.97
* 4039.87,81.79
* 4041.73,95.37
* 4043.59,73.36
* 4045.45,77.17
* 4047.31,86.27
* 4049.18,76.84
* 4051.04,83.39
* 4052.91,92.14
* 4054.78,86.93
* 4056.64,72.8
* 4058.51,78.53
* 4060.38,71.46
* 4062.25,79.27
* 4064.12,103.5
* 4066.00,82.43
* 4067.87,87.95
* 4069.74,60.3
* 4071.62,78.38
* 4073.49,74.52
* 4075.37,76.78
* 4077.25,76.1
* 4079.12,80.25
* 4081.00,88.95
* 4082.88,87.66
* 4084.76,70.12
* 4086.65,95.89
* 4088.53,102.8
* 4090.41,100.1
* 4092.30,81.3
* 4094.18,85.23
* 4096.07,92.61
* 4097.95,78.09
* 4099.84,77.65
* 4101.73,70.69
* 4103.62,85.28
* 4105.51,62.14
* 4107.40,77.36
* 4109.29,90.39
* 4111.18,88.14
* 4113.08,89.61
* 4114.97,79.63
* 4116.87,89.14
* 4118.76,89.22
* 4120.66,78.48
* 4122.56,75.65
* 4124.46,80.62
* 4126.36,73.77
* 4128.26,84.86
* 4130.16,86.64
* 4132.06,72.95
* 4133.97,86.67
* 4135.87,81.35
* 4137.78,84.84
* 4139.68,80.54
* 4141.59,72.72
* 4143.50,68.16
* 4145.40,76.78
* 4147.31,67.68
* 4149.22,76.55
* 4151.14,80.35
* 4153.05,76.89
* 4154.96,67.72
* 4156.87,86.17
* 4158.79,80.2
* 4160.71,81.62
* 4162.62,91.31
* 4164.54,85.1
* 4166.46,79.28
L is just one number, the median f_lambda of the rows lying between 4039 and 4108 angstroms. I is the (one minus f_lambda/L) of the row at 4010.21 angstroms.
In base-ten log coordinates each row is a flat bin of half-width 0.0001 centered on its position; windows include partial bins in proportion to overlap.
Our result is -0.017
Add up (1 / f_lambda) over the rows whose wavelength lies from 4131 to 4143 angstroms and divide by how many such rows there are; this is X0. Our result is 0.0126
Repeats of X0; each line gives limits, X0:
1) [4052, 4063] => 0.0126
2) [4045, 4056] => 0.0120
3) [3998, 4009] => 0.0138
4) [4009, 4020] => 0.0115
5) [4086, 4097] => 0.0108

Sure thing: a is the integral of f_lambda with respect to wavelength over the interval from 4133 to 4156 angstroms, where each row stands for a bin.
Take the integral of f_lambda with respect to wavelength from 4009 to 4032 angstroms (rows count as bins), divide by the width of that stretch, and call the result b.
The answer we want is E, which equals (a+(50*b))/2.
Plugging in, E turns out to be 2974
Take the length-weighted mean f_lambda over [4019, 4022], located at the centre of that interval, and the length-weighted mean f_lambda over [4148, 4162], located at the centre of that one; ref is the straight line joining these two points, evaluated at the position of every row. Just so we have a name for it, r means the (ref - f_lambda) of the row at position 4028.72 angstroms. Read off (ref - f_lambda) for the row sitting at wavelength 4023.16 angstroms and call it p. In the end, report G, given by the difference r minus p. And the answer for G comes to 8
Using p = -1.7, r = 6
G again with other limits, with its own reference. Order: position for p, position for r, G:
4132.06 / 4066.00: -7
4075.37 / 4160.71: -7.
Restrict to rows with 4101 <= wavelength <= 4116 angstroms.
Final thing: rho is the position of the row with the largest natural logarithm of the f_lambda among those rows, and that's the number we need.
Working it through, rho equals 4109.29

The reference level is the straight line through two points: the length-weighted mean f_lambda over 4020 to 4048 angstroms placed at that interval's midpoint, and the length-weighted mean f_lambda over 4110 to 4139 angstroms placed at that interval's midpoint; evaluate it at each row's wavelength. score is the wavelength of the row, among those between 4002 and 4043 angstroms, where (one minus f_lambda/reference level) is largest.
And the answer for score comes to 4002.83 angstroms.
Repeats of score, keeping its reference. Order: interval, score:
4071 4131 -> 4105.51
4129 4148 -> 4147.31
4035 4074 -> 4069.74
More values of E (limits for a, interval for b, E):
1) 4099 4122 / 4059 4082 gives 2936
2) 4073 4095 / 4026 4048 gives 2890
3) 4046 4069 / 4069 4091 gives 3021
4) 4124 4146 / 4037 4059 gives 2928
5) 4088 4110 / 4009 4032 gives 3007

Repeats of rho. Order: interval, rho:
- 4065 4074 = 4067.87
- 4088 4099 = 4088.53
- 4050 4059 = 4052.91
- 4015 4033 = 4015.75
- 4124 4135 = 4133.97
